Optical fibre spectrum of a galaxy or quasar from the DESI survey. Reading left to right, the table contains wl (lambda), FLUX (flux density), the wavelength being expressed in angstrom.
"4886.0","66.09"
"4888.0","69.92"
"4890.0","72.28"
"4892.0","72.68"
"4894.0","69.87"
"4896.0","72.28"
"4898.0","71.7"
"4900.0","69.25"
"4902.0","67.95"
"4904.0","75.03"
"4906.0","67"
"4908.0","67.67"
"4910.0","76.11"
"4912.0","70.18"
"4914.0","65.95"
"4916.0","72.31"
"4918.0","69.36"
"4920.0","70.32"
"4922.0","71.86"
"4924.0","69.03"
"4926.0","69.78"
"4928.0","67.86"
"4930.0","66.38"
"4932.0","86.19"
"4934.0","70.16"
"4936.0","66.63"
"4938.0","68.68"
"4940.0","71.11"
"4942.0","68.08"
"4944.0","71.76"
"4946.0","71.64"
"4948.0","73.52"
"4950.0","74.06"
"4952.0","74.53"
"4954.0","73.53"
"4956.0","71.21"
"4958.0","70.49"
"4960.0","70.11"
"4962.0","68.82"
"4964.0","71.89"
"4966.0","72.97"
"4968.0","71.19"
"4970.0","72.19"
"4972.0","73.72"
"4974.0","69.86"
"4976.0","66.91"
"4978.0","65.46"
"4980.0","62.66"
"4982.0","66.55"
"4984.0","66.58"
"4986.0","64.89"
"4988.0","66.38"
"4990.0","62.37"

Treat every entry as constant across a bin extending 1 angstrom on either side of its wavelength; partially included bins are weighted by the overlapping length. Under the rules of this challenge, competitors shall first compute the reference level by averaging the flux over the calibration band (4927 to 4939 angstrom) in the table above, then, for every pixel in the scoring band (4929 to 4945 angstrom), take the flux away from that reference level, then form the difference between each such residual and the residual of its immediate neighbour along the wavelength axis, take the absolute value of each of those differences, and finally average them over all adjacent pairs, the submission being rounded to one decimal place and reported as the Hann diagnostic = 7.2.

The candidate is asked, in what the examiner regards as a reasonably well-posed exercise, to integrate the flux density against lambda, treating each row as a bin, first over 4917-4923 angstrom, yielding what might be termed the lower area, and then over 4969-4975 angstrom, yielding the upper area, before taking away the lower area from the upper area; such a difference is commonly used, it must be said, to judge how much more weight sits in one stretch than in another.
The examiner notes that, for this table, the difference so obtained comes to 8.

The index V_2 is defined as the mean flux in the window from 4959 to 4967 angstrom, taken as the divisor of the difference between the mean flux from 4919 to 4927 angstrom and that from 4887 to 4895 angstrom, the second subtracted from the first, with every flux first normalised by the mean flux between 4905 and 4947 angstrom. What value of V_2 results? -0.013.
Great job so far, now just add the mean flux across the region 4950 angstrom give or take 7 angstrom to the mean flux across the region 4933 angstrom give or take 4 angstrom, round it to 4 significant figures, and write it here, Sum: 145.2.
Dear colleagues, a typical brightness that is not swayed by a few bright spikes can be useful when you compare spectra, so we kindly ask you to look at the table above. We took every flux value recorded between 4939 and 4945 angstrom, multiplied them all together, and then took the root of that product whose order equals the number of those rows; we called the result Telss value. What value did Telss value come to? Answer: 70.3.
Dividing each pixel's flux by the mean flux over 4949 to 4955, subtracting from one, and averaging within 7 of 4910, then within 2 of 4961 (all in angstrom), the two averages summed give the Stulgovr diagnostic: 0.11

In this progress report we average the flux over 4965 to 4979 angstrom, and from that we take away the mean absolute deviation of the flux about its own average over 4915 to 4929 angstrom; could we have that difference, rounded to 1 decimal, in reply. 69.1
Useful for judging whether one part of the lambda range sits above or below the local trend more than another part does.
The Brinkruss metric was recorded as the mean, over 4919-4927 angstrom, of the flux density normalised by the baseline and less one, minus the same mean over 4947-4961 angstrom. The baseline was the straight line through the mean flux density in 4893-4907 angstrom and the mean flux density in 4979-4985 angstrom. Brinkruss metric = -0.063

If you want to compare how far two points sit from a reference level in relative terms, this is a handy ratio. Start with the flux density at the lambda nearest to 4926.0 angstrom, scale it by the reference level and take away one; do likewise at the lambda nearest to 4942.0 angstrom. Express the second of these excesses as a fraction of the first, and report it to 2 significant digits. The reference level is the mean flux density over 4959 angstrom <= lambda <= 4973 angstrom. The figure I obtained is 2.0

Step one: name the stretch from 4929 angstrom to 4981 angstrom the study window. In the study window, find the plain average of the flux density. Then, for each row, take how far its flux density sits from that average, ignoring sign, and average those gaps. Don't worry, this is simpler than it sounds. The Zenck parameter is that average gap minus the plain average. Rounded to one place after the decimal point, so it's -68.1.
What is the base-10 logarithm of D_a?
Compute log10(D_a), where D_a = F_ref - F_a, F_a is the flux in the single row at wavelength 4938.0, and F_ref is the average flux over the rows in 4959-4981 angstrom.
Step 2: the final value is 0.0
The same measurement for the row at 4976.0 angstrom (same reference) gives 0.4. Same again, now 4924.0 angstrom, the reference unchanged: -0.2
